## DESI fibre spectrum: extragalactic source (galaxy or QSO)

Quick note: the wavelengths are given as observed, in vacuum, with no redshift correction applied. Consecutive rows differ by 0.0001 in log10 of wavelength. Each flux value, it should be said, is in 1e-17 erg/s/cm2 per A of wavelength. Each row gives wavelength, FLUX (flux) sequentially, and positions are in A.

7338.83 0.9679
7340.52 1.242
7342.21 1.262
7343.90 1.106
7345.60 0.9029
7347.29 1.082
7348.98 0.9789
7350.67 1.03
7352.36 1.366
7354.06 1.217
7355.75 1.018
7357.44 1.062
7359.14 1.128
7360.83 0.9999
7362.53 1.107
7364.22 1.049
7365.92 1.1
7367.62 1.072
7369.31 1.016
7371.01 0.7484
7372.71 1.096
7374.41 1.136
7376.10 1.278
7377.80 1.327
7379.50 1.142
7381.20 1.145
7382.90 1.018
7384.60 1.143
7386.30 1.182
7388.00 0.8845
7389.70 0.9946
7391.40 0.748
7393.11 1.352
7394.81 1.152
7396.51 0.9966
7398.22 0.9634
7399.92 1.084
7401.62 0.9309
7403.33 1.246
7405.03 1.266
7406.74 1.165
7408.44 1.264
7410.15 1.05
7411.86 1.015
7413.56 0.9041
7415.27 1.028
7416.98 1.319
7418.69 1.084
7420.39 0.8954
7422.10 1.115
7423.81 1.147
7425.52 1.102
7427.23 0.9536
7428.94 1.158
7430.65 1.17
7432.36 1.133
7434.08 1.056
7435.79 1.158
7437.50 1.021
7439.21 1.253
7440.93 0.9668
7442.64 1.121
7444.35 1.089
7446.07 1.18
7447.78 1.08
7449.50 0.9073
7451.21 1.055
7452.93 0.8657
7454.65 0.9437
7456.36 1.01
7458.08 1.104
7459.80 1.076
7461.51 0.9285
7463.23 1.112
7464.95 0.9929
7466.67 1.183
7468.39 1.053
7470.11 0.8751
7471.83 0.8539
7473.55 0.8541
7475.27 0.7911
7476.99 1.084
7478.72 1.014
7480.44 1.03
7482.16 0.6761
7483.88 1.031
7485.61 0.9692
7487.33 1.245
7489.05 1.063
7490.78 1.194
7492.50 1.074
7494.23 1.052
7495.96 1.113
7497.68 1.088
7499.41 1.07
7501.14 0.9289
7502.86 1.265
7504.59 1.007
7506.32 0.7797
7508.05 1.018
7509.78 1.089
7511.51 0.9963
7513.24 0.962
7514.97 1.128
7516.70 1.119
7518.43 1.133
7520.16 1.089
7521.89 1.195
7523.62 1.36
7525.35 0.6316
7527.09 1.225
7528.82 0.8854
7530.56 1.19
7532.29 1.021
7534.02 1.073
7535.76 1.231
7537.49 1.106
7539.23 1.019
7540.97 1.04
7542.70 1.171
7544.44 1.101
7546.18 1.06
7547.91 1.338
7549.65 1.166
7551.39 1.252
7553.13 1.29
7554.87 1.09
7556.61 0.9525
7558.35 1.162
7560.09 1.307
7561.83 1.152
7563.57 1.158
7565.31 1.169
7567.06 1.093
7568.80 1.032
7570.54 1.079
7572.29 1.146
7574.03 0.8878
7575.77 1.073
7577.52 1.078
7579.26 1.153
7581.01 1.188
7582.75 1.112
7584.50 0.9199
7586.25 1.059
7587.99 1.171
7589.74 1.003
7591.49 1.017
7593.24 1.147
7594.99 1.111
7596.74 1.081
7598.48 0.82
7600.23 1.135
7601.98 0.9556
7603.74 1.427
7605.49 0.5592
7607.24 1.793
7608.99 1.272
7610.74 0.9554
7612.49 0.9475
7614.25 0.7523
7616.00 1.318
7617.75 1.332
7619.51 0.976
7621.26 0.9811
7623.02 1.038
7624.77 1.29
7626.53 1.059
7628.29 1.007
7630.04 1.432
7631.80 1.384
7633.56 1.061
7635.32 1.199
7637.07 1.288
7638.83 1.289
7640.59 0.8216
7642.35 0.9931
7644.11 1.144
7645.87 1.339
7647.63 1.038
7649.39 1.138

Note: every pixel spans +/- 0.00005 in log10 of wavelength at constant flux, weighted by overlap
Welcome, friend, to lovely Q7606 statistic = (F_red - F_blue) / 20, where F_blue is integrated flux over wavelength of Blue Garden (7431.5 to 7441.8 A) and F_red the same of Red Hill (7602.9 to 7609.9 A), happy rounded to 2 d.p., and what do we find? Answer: -0.12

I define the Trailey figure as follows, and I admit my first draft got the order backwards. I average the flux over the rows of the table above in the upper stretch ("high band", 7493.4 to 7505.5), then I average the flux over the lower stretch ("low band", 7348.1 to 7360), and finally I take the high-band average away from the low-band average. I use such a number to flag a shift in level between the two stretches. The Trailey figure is 0.04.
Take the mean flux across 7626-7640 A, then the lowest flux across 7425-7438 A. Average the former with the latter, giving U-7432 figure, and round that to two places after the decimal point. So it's 1.08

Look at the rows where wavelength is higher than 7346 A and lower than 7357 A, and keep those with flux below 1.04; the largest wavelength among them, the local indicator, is 7355.75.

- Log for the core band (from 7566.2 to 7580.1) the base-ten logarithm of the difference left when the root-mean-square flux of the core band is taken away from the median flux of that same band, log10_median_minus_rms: -2.1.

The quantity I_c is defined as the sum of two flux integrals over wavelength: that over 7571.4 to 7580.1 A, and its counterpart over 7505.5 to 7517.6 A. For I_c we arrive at 21.6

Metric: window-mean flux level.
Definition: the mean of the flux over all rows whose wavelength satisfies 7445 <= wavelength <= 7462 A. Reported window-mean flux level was 1.02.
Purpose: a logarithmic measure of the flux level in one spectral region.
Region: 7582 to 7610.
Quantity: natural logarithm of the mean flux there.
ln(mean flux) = 0.094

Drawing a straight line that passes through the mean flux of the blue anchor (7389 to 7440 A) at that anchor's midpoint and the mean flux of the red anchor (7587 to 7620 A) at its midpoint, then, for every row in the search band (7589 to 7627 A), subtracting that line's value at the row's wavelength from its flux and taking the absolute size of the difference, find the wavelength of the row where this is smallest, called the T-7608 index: 7596.74 A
